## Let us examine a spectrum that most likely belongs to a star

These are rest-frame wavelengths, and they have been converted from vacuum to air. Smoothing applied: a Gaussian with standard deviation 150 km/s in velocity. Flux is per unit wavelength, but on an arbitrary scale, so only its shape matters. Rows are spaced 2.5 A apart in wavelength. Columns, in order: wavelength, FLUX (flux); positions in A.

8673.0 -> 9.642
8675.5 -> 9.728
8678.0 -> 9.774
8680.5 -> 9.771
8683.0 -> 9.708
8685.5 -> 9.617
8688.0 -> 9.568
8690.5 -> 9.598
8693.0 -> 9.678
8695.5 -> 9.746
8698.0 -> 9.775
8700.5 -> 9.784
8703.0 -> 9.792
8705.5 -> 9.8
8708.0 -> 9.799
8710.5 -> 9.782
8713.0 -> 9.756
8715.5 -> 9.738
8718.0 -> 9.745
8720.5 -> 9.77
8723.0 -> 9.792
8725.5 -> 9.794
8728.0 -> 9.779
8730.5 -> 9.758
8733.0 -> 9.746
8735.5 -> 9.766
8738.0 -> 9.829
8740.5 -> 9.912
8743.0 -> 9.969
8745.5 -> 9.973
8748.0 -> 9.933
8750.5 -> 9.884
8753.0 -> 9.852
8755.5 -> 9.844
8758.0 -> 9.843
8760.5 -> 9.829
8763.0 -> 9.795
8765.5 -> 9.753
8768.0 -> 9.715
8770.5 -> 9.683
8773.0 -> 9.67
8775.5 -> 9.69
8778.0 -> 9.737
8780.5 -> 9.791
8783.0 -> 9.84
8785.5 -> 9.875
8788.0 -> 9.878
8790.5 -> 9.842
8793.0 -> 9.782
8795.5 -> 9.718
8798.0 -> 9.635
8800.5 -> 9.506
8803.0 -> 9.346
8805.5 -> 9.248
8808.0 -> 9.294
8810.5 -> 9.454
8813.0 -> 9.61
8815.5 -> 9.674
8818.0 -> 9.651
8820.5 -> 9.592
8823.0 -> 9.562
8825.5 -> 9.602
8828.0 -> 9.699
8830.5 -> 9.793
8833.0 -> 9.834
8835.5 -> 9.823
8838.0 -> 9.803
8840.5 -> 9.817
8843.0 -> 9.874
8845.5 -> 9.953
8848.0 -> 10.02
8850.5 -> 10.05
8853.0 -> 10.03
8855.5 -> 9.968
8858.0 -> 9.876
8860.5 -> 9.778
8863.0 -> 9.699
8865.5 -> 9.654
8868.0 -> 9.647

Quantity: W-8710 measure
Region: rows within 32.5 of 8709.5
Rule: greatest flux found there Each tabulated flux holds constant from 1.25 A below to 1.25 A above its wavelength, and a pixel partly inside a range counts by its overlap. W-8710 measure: 9.912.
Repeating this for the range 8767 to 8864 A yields 10.05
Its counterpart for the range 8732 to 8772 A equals 9.973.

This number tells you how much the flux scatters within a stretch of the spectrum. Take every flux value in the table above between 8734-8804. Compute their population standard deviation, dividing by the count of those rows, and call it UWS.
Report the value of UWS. 0.13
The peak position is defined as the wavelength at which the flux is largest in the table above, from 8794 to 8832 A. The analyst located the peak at 8830.5 A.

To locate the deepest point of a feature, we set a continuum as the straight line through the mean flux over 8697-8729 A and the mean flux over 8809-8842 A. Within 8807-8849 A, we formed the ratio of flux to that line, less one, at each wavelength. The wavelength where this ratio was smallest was 8808.0 A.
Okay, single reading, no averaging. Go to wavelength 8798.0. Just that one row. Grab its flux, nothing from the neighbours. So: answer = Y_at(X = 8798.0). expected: 9.635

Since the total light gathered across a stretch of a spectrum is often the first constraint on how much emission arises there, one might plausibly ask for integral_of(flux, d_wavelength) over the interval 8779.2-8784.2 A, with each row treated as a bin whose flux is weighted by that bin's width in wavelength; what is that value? 49.1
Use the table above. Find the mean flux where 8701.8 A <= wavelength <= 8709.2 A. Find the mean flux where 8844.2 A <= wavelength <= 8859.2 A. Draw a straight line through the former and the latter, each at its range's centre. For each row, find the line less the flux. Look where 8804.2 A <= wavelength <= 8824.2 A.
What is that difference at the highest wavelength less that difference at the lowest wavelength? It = -0.29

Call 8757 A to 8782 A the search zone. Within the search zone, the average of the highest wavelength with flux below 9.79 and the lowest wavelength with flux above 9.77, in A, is 8768.0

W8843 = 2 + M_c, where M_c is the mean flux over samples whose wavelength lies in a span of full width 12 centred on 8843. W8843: 11.9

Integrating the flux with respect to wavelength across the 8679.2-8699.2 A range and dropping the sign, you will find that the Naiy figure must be 194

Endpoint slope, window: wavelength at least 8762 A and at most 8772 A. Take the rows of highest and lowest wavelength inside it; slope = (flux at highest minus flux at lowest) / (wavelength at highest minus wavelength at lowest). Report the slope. -0.015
